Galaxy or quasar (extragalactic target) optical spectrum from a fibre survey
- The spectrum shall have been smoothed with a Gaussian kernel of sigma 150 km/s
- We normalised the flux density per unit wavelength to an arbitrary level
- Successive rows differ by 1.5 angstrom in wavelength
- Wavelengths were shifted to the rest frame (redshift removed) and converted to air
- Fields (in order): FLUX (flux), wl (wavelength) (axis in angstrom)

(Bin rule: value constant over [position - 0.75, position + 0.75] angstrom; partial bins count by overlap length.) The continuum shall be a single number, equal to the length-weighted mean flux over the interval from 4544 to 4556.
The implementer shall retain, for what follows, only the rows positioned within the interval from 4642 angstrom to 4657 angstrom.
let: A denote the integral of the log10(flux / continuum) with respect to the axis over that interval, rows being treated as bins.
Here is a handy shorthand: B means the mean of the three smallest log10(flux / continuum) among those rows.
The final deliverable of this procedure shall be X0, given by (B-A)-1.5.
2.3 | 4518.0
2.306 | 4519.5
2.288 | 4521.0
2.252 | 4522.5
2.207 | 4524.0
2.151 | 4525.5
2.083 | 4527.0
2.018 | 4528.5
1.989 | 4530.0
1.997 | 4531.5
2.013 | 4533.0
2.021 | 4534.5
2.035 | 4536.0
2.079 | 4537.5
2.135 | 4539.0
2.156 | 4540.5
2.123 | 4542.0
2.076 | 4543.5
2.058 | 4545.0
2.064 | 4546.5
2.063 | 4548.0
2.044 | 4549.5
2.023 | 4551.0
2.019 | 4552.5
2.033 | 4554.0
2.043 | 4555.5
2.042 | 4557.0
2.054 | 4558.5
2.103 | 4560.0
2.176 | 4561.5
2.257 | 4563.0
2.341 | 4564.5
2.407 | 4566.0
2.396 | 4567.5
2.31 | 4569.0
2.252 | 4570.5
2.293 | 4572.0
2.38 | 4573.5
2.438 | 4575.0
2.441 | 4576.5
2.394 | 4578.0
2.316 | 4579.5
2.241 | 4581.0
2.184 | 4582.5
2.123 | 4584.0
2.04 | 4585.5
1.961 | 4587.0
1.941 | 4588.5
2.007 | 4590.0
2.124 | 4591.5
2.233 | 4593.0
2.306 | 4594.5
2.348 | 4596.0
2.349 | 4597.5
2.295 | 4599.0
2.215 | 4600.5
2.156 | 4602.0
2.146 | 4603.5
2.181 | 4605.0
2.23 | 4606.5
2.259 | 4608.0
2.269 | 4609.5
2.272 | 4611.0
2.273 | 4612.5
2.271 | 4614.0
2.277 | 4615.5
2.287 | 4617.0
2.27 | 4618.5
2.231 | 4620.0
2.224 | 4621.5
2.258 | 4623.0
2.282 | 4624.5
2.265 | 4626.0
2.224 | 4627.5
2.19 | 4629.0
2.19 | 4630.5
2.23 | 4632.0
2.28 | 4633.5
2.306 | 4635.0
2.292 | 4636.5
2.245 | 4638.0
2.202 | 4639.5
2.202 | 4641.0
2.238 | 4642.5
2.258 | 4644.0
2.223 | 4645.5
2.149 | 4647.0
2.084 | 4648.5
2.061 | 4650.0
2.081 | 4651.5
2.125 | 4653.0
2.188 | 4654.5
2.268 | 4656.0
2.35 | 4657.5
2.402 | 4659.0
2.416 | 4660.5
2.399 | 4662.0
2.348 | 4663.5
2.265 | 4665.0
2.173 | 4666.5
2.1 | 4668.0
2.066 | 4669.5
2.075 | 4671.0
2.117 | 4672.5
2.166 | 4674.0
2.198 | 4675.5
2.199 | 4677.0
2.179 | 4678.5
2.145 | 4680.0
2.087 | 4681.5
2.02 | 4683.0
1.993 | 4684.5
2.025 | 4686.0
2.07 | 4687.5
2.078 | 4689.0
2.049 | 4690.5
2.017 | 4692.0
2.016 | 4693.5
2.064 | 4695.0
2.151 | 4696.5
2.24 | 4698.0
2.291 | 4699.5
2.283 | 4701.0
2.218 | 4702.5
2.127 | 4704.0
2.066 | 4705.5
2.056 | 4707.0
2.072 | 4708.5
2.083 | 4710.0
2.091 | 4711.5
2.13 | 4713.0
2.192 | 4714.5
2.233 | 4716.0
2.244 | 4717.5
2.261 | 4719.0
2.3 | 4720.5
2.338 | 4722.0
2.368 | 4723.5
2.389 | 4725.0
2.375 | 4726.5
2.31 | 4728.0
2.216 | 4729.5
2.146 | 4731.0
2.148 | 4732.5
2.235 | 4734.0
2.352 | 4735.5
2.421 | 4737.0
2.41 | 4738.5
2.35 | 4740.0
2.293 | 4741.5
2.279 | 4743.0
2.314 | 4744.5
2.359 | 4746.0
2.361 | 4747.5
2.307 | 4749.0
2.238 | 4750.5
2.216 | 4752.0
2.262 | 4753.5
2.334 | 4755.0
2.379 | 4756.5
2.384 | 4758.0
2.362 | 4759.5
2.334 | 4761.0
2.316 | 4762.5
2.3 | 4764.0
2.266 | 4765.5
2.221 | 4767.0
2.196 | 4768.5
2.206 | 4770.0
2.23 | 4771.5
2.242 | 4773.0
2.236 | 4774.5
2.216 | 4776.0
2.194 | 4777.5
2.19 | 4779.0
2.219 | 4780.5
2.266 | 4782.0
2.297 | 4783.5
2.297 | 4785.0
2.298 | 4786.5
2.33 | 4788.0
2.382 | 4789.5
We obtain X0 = -1.88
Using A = 0.4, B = 0.007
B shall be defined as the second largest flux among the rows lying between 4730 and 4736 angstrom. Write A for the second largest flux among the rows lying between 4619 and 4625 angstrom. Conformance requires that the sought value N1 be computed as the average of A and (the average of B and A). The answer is 2.25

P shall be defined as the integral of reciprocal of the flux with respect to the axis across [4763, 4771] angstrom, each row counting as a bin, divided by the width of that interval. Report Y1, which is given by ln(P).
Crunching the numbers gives -0.81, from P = 0.447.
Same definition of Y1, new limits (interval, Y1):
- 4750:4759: -0.83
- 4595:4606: -0.81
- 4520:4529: -0.77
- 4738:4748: -0.85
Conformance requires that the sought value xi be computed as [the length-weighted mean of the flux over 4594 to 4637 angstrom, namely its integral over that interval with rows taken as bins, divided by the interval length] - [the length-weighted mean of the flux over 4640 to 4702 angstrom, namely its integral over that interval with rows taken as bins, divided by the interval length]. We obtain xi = 0.09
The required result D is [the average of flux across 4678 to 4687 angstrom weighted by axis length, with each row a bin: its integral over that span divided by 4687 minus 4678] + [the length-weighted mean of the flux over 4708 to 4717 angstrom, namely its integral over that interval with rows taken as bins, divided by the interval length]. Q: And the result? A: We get 4.21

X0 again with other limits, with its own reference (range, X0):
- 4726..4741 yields -2.22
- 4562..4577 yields -2.35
